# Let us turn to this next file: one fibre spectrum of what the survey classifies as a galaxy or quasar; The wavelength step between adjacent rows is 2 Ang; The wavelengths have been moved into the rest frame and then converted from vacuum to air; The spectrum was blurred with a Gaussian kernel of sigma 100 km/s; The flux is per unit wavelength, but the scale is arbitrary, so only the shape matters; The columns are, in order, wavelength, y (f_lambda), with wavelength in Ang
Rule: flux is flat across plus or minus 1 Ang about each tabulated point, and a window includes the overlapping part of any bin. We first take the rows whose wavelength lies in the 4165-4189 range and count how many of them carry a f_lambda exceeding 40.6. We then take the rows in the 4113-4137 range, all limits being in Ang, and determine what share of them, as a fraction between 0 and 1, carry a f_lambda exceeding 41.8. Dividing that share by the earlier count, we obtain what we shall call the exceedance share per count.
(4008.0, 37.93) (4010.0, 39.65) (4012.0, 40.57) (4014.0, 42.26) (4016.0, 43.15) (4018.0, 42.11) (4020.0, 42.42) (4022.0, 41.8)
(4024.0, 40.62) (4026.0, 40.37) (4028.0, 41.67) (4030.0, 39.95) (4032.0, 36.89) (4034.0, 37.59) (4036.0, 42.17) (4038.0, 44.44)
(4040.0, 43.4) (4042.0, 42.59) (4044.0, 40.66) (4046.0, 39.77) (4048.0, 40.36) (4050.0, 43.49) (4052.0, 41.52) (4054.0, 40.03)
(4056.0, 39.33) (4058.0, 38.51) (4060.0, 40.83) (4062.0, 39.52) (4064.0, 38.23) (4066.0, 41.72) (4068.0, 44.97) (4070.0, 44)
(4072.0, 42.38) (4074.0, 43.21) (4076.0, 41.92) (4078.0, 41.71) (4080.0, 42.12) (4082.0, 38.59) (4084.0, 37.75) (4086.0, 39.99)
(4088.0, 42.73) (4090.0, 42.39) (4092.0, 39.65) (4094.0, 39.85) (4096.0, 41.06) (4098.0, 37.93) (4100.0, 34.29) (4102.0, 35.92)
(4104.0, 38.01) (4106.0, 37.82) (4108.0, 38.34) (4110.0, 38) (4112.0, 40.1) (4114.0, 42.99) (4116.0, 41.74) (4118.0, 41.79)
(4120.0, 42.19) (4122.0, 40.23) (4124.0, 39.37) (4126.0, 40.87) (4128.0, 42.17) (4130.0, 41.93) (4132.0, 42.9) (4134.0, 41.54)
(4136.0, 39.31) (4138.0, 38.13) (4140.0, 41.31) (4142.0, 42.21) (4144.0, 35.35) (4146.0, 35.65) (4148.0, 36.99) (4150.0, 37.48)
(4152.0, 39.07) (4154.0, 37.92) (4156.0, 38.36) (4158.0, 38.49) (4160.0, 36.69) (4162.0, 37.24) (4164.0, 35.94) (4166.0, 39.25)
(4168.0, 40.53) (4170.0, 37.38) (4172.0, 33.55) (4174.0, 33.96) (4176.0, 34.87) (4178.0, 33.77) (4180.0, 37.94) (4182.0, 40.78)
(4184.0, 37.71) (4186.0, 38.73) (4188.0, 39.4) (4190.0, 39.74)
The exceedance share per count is 0.417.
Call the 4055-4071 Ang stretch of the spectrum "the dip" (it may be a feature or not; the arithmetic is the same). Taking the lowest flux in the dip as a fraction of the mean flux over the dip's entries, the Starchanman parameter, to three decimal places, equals 0.935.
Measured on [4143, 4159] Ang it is 0.945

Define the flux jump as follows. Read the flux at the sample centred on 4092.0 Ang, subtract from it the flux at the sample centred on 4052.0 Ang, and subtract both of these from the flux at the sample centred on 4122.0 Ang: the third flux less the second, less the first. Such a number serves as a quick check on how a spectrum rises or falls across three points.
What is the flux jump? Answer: -40.9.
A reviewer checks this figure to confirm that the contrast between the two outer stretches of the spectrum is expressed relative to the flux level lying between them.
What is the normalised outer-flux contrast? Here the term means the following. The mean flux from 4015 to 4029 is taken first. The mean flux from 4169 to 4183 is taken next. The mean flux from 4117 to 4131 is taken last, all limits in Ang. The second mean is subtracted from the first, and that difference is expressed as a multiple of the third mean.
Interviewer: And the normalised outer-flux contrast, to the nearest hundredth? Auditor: 0.14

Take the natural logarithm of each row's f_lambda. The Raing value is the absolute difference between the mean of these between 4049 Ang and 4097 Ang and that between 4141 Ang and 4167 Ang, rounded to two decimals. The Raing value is 0.08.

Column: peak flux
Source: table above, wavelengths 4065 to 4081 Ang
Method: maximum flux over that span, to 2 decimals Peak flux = 44.97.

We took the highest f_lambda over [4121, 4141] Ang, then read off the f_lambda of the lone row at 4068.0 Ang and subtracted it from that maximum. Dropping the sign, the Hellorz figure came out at 2.1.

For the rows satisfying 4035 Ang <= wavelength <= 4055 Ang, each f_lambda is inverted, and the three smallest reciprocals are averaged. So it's 0.0228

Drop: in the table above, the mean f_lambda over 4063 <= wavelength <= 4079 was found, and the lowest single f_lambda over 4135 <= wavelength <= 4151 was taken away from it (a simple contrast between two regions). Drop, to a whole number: 7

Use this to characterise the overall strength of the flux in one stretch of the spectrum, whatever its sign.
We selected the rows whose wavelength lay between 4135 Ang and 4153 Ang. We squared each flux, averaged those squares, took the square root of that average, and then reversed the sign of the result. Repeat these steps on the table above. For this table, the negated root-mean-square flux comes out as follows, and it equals -38.5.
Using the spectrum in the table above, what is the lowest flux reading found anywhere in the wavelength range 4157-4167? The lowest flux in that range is 35.94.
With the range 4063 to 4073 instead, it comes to 38.23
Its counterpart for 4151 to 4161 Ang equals 36.69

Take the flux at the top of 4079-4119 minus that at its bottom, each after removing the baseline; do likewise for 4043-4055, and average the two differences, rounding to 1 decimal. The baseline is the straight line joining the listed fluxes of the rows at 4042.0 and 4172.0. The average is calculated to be 1.2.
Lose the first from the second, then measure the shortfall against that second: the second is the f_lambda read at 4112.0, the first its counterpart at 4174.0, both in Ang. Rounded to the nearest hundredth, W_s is 0.15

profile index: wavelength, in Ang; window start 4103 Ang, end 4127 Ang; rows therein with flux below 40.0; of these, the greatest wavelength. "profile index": 4124.0 Ang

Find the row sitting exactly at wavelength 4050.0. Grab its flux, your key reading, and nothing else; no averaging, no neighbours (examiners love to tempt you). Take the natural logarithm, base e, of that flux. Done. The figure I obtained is 3.77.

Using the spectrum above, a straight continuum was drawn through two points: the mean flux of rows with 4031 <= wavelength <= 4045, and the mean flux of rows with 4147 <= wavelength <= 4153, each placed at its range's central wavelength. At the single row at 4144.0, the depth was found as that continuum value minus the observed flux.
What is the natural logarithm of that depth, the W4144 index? 1.0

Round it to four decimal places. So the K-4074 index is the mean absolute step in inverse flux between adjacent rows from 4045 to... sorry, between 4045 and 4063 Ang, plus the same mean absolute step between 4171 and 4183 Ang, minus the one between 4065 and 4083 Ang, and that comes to 0.0015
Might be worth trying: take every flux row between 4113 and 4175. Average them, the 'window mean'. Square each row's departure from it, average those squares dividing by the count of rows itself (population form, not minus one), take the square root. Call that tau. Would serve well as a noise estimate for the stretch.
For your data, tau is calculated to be 2.6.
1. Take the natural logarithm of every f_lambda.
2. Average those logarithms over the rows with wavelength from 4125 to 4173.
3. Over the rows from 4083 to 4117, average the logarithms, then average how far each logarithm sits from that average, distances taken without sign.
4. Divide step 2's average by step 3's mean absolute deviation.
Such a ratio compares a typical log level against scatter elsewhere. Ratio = 73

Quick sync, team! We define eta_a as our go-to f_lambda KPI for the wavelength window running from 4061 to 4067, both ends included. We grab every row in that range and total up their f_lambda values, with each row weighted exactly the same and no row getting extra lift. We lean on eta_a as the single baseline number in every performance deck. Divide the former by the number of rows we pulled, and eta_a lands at 39.8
